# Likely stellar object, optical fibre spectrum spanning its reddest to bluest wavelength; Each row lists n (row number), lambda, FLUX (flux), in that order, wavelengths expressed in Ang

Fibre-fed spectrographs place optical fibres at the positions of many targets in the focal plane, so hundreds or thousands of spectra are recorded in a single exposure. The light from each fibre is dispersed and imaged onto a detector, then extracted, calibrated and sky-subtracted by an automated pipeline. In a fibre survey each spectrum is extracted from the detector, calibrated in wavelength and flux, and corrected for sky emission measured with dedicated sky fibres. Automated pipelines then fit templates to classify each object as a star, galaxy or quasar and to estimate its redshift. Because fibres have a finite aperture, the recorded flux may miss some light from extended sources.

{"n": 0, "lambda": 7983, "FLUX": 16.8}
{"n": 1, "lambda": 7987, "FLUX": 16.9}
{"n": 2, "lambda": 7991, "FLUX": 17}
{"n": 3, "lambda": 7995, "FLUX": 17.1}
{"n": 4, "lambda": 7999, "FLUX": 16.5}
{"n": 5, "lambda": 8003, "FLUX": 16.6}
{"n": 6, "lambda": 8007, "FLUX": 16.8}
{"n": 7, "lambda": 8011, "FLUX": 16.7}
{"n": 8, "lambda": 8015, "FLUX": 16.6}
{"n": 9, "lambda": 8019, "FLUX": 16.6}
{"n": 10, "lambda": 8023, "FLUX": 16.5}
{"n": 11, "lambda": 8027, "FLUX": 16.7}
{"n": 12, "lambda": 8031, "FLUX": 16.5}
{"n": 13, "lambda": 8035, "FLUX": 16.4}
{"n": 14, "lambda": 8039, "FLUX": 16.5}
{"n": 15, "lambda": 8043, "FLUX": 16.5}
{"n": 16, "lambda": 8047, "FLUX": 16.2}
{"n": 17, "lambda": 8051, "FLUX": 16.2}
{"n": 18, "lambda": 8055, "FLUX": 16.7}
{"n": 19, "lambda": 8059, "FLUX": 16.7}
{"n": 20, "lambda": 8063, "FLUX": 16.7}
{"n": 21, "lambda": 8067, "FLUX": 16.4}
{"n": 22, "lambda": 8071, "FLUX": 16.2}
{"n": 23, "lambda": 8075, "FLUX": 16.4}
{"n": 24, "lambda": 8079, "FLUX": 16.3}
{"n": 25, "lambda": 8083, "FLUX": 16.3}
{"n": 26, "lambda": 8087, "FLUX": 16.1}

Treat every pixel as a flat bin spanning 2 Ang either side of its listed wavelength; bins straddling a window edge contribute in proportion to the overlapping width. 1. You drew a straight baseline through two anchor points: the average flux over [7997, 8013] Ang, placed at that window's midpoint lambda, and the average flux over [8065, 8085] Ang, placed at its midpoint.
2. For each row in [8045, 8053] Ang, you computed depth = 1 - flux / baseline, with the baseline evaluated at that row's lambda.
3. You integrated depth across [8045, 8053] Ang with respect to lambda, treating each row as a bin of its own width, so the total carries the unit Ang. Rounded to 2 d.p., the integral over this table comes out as 0.12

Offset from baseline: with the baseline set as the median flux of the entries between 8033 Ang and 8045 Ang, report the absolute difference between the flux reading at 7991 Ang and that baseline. 0.50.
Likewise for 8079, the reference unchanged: 0.20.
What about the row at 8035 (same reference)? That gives 0.10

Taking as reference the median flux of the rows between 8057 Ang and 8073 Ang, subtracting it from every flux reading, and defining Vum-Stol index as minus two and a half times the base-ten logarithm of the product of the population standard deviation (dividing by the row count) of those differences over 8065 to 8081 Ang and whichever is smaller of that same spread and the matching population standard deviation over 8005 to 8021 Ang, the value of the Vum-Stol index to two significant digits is 5.4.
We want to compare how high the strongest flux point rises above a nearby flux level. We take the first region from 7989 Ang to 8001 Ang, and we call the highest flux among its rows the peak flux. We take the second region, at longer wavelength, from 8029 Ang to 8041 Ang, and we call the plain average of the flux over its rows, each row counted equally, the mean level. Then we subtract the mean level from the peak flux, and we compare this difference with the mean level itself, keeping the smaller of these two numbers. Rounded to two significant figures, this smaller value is 0.63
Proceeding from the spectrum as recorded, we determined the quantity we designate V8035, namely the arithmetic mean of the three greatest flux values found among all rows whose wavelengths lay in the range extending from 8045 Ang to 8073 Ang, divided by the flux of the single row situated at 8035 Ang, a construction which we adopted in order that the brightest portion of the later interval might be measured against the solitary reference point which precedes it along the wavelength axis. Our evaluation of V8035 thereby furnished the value 1.02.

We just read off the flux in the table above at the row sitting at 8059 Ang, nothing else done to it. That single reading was 16.7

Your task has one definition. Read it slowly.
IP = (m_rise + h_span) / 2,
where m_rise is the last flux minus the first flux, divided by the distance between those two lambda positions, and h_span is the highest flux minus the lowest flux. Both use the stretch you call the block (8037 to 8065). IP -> 0.25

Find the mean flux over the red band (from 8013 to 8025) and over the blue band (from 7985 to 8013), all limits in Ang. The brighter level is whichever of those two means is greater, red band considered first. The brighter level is 16.8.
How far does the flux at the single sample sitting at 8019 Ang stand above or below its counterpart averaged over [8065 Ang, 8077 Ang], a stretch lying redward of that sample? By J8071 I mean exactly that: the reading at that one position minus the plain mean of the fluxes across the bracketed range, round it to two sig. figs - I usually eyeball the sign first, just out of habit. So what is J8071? 0.27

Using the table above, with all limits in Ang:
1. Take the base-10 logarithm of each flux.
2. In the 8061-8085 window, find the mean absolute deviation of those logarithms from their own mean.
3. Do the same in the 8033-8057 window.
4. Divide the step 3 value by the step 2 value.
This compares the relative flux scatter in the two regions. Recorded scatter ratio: 1.29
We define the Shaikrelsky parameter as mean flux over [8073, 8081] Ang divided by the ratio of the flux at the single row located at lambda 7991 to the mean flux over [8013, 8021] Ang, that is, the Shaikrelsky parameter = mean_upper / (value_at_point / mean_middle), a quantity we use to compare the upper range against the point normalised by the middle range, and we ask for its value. 16.0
